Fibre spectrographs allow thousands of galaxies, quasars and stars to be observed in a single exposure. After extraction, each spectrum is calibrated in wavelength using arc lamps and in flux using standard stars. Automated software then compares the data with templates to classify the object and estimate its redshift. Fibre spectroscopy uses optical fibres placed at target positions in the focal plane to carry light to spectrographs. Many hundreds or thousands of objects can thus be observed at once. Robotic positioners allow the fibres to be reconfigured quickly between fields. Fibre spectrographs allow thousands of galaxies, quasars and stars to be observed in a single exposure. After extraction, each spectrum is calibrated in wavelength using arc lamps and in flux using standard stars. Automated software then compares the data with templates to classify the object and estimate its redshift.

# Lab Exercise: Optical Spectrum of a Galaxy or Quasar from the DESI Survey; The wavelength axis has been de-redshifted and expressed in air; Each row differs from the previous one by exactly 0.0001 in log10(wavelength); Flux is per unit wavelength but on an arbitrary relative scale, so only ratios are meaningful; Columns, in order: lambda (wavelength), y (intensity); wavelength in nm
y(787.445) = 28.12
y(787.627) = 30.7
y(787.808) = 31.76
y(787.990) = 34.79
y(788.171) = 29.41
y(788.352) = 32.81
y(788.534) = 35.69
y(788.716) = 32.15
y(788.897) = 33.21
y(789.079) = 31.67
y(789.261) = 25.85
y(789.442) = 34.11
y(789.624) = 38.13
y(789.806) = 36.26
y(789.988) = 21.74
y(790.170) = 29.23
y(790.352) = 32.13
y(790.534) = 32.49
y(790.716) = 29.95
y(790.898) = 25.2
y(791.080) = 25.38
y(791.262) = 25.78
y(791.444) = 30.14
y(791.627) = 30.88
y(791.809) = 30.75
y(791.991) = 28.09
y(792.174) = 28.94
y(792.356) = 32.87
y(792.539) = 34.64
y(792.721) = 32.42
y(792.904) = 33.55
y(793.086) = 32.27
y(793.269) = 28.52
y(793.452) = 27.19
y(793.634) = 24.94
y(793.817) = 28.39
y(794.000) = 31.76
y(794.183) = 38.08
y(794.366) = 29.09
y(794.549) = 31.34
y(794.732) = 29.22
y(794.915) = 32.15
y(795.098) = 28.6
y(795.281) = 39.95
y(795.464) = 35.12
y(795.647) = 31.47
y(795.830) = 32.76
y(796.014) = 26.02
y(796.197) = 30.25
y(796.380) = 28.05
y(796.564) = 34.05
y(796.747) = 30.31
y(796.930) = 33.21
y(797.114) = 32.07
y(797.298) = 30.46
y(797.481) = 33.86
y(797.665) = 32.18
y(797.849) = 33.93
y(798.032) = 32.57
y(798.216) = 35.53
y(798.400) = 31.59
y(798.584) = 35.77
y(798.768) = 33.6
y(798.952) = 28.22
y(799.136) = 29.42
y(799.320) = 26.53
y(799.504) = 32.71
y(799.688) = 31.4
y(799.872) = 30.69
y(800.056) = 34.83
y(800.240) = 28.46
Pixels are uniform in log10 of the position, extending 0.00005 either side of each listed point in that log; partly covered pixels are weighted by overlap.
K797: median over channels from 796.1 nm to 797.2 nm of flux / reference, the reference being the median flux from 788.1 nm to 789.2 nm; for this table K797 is 0.96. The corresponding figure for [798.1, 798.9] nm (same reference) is 1.06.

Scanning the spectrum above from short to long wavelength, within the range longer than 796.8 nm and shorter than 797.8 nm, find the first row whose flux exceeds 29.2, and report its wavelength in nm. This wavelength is 796.930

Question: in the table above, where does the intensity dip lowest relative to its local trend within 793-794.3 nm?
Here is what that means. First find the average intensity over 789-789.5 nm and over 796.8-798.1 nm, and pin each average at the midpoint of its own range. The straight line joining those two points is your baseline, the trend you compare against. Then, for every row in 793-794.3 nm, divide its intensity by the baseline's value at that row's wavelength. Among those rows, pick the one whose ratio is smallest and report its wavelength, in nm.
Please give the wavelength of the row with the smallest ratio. 793.634 nm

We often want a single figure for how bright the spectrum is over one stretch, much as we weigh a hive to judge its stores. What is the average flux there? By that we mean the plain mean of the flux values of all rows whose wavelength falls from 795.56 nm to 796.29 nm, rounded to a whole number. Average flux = 30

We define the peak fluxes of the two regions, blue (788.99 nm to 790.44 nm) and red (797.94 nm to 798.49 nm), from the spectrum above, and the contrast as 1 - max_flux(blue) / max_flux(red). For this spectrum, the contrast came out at -0.07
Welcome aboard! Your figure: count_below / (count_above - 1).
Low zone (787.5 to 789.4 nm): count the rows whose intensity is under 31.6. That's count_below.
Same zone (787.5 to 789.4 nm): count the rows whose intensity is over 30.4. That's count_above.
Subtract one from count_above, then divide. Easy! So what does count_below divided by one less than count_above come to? 0.4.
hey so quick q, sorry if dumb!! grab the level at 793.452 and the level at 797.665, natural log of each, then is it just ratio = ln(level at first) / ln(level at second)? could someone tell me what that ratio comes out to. 0.95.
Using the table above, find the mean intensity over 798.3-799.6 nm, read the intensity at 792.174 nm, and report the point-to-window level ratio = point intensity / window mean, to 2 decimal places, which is 0.93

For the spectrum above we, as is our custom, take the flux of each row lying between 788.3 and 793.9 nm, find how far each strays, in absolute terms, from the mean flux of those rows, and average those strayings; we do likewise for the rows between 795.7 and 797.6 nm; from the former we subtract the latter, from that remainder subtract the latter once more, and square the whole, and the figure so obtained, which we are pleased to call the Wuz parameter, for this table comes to 1.2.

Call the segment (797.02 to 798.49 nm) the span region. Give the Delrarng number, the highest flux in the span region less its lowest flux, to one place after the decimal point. 5.1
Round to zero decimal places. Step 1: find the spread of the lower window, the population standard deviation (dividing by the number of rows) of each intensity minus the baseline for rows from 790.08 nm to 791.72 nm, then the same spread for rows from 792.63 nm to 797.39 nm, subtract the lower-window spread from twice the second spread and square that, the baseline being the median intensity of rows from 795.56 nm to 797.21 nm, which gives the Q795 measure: 16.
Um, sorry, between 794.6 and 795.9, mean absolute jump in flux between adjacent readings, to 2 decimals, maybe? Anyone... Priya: 4.60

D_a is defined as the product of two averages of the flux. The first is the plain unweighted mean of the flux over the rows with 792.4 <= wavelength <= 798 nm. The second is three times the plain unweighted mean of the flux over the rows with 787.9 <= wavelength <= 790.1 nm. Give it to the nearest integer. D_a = 3041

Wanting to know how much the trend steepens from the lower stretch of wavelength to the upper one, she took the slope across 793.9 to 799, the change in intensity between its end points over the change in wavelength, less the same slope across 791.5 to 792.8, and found -2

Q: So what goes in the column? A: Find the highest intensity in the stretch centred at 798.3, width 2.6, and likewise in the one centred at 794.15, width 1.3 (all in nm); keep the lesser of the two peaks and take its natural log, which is 3.58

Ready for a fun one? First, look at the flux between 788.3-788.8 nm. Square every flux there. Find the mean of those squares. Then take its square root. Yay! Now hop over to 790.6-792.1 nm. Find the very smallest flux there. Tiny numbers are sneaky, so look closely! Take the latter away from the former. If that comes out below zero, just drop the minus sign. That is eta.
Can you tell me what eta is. 8.4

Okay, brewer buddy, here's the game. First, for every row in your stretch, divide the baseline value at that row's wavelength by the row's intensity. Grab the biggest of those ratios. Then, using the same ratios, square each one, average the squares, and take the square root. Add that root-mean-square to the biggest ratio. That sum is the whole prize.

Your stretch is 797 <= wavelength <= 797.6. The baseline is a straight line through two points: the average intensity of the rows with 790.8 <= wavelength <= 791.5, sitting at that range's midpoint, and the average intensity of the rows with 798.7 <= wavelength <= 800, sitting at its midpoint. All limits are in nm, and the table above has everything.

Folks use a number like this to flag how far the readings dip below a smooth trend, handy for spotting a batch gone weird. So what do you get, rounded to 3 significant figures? 1.89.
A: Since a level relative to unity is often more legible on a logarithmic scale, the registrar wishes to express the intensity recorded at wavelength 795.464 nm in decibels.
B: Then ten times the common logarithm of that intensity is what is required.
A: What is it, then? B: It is 15.5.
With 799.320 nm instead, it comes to 14.2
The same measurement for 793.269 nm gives 14.6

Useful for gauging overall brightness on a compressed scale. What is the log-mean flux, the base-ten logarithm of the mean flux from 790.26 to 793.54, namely 1.48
